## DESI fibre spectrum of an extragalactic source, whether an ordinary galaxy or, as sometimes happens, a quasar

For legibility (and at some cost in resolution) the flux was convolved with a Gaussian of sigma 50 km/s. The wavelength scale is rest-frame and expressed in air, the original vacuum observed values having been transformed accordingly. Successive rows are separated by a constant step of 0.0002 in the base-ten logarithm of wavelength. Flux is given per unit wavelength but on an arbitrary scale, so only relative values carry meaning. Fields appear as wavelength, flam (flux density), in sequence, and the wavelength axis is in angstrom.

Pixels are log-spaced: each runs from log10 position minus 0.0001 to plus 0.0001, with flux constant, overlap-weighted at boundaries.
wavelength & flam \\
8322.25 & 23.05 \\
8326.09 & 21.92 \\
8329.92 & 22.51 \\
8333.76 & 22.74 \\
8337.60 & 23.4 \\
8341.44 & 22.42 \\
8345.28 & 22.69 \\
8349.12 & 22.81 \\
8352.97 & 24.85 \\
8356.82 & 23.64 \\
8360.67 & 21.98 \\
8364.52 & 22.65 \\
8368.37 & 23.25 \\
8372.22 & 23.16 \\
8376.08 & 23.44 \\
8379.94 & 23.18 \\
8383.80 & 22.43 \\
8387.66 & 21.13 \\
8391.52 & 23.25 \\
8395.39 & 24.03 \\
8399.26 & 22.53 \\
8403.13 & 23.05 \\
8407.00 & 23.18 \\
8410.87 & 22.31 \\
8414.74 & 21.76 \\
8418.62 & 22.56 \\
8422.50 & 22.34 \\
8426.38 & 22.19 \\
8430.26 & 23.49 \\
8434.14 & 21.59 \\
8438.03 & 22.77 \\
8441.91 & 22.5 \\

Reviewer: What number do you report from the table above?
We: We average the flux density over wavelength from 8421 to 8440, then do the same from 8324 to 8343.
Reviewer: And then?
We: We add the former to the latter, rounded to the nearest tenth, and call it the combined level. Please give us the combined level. 45.1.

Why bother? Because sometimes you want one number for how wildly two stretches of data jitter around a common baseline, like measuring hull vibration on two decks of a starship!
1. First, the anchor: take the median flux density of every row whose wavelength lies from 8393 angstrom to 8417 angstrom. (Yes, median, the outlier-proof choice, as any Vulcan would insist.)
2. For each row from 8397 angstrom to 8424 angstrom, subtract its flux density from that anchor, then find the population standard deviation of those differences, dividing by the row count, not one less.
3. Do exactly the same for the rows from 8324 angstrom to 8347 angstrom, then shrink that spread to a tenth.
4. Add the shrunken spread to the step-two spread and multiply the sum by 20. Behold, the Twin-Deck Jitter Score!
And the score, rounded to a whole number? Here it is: 10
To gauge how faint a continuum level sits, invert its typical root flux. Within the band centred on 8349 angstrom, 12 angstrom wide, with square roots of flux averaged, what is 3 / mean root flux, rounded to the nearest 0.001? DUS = 0.620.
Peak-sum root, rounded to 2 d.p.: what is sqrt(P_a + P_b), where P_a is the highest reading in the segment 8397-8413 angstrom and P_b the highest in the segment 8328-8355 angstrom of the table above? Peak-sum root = 6.93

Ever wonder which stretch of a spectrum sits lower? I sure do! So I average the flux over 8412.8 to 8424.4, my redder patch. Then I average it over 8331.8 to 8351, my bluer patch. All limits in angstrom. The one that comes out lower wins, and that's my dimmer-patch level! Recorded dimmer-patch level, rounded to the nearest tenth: 22.2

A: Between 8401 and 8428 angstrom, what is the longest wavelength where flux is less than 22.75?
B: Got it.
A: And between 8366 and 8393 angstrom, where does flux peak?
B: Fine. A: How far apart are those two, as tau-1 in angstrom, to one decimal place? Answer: 50.3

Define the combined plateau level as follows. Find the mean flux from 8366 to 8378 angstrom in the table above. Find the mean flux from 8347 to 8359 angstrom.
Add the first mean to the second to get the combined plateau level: 47.0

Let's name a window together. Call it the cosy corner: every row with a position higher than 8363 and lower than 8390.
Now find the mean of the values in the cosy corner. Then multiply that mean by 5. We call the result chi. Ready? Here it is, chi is 114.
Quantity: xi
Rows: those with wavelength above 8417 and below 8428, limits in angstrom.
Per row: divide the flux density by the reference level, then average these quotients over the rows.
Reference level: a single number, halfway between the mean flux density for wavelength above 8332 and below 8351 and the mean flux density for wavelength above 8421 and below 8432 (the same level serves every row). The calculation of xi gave 0.983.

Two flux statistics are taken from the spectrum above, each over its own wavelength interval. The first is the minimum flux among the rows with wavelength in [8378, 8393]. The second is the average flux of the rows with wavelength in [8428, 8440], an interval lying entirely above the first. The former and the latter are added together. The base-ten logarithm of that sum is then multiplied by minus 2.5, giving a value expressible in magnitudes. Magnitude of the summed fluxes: -4.10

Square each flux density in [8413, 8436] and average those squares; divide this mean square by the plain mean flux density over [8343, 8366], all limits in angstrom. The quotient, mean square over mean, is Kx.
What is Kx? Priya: 21.6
